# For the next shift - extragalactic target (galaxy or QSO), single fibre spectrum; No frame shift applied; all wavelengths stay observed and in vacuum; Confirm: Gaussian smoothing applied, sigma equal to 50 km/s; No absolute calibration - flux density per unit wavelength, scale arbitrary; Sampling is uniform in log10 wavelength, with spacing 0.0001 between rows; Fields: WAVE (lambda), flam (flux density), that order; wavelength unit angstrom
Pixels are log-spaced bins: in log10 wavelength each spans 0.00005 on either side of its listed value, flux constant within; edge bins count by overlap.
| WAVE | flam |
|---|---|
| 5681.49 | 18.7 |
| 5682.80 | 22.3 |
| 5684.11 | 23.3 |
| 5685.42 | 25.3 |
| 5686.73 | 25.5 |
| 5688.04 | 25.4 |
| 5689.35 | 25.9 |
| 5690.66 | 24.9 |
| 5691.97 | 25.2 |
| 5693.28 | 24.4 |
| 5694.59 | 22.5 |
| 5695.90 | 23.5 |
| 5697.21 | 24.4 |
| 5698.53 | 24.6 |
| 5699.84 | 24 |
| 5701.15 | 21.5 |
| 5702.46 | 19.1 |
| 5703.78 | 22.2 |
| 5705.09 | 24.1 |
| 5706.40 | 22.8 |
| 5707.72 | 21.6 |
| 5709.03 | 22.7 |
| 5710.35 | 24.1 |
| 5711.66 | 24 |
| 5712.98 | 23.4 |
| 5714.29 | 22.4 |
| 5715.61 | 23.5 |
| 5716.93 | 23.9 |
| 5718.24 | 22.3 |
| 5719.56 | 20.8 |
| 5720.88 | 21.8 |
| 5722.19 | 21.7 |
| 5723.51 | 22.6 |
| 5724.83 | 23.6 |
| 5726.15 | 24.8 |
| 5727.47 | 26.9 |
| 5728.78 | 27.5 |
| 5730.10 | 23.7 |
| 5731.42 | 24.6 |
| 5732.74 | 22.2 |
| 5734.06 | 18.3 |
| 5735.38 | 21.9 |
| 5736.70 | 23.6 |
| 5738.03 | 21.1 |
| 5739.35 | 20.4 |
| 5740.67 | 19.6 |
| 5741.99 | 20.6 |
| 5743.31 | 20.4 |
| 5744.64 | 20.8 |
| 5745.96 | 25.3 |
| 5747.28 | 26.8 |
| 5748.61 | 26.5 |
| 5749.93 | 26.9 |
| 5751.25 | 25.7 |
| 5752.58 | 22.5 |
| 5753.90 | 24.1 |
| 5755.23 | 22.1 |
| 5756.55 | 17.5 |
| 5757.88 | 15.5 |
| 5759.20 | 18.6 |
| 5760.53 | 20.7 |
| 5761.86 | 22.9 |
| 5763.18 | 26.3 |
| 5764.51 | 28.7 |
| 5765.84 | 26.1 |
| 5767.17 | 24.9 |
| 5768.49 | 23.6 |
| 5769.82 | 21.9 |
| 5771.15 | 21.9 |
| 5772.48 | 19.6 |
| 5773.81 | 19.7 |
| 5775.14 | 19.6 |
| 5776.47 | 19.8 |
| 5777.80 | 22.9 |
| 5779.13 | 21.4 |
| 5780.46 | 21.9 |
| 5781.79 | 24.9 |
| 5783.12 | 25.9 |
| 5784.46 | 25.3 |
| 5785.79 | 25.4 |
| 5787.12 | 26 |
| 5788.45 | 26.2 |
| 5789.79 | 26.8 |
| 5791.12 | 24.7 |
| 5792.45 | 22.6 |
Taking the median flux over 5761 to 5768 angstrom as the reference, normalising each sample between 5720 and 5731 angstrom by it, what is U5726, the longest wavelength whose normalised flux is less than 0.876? 5723.51 angstrom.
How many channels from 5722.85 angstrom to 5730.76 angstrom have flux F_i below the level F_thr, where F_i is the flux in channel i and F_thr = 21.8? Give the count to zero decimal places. 0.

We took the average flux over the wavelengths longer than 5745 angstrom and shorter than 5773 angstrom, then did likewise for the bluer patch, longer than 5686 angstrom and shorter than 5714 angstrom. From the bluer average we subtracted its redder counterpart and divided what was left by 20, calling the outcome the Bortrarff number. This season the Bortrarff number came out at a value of 0.018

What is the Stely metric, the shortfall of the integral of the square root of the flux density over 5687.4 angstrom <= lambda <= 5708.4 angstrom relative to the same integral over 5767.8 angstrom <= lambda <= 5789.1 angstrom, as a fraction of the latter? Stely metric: 0.000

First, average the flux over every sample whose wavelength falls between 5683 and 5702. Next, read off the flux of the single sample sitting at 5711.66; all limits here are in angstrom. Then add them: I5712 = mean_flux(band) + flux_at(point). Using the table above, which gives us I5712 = 48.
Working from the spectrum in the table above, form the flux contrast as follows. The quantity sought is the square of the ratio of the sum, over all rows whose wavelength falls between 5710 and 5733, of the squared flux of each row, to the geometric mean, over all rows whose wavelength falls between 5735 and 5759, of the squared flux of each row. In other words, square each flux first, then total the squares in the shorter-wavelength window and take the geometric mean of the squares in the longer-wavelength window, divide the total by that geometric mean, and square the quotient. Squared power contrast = 424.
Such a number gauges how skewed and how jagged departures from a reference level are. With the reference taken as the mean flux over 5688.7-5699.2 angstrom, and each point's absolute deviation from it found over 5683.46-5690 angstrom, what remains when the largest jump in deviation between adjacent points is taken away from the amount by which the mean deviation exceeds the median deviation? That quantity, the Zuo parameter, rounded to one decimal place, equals -0.5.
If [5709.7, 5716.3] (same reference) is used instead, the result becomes -1.1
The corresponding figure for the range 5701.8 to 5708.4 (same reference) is -2.9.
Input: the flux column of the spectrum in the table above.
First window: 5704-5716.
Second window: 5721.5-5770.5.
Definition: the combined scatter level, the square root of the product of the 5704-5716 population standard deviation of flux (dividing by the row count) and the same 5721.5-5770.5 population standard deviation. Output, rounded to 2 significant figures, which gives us 1.6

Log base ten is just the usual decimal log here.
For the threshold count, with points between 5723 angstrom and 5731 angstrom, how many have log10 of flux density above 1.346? 6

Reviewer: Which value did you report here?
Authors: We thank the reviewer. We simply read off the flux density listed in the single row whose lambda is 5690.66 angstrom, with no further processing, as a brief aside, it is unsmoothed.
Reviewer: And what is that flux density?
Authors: 24.9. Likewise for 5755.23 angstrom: 22.1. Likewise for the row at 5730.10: 23.7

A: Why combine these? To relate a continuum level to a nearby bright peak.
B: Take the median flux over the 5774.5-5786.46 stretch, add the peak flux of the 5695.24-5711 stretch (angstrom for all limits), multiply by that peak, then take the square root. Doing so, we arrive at 34.2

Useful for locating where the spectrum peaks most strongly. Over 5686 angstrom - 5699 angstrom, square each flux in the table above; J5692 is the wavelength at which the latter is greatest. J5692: 5689.35 angstrom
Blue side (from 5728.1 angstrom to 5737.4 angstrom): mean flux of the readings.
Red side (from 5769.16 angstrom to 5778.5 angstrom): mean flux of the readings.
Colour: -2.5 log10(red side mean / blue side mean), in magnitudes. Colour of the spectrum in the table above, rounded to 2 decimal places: 0.12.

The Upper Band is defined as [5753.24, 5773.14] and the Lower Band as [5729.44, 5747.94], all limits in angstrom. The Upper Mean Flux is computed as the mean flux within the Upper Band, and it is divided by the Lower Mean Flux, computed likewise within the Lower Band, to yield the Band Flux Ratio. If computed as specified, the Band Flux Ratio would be 1.01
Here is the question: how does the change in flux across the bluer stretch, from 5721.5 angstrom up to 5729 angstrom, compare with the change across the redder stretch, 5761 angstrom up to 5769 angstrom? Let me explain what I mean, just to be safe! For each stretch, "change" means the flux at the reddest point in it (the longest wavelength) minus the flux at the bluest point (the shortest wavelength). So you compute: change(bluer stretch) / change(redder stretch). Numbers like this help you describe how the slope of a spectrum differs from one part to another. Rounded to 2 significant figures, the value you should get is 8.3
